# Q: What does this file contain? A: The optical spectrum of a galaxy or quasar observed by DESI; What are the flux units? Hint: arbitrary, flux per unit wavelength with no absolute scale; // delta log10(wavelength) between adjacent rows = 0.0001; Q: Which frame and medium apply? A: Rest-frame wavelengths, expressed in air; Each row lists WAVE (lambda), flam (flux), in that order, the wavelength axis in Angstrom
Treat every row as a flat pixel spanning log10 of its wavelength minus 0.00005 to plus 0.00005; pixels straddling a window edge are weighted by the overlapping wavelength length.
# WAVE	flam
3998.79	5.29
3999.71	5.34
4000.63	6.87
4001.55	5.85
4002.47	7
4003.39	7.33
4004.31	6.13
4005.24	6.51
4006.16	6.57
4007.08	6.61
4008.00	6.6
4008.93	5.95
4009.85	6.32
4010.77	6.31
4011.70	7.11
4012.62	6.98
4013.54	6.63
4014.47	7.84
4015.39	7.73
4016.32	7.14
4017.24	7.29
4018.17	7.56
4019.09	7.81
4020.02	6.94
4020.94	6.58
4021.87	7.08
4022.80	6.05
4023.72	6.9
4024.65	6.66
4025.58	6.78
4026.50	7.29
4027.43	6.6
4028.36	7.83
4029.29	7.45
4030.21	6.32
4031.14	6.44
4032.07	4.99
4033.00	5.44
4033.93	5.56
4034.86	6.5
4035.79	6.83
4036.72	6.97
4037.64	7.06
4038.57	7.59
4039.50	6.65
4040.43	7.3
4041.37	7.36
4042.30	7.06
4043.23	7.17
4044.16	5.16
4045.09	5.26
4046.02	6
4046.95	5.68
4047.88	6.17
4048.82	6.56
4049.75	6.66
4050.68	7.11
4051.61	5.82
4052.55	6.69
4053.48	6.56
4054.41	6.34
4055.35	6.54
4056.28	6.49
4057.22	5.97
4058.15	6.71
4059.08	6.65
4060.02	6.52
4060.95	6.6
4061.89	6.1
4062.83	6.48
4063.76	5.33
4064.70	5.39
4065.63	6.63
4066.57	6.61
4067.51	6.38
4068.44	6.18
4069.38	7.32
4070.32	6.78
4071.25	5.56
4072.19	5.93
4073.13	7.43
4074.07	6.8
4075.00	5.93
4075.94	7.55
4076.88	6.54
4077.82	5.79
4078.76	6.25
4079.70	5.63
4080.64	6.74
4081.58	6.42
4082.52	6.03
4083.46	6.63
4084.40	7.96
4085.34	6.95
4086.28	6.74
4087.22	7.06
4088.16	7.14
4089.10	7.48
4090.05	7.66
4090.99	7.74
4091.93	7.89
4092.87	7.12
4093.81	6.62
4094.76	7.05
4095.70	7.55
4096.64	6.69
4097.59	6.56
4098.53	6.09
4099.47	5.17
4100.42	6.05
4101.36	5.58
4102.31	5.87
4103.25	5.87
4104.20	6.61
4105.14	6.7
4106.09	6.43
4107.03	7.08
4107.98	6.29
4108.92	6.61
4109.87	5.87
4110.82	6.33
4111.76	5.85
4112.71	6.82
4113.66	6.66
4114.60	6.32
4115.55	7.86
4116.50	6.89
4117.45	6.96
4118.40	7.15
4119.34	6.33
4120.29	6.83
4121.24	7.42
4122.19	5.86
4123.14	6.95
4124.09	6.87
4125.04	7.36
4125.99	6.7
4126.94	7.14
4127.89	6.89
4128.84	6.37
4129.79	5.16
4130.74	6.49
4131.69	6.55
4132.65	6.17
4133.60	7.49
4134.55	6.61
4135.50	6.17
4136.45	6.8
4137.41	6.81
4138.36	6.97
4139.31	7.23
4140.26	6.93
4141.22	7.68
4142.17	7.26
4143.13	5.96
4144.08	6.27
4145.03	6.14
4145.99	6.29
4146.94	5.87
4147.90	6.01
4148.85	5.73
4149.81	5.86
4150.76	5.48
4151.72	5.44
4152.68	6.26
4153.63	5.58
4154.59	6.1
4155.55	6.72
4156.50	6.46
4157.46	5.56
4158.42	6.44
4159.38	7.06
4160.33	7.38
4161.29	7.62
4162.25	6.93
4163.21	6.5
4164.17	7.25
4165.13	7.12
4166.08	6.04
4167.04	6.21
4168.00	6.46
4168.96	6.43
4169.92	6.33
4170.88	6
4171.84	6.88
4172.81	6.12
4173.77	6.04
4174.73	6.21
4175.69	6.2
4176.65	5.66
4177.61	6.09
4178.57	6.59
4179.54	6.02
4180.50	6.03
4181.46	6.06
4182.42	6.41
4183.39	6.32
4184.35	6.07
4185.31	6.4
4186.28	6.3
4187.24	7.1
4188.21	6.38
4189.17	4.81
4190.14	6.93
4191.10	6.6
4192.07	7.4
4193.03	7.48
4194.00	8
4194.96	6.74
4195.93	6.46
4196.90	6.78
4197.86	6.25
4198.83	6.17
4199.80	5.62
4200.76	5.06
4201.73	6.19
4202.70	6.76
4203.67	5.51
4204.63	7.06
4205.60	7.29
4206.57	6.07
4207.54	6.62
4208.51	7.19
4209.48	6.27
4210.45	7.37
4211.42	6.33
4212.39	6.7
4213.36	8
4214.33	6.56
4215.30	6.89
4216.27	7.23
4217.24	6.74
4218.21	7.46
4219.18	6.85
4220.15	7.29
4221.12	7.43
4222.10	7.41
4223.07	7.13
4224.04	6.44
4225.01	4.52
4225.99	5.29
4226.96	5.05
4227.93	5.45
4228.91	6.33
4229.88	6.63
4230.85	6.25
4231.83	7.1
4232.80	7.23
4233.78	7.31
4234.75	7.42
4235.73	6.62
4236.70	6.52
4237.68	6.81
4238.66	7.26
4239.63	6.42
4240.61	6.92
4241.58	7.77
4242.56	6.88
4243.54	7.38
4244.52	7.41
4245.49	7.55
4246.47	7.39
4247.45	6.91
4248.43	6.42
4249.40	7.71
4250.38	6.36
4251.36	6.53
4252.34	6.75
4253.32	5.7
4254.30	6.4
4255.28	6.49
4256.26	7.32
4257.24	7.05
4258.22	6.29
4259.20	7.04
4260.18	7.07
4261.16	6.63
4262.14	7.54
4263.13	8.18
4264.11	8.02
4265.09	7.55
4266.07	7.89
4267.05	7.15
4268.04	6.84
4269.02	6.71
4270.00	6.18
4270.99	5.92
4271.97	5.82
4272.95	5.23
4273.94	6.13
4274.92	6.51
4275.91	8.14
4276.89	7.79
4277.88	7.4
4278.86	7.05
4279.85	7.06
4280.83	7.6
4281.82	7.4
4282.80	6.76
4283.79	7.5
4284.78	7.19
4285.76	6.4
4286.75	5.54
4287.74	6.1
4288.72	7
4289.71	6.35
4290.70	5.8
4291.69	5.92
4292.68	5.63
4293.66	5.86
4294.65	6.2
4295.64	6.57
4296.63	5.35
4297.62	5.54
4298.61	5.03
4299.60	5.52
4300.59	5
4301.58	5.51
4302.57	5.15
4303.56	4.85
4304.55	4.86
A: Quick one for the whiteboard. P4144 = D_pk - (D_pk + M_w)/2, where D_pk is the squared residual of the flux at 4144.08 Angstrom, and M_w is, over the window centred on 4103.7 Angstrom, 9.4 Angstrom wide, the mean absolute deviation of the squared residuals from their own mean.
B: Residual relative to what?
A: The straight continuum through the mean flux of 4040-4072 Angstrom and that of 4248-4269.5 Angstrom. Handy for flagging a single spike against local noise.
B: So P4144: -0.12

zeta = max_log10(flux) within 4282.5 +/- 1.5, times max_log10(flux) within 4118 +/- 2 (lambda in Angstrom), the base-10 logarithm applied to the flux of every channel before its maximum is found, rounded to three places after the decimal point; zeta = 0.748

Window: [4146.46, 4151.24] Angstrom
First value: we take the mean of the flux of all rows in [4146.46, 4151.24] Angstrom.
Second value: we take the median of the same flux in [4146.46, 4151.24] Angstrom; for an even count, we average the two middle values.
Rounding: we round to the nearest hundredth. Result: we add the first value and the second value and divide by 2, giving 5.83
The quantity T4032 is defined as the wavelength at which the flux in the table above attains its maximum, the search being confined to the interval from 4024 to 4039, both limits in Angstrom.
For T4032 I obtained 4028.36 Angstrom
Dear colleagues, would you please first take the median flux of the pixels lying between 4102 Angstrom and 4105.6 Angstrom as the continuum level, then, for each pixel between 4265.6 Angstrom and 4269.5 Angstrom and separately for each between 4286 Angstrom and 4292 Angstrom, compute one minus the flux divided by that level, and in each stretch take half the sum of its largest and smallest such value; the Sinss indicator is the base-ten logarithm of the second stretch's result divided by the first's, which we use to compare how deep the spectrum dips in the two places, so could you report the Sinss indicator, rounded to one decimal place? -1.5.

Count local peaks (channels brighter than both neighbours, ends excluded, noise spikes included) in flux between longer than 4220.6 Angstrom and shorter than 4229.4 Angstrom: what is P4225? 1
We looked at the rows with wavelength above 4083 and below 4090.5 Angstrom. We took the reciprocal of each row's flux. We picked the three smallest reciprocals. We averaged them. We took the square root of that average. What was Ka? 0.360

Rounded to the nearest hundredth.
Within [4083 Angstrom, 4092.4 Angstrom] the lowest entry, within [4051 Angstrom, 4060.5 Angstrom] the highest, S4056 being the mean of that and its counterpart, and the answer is 6.67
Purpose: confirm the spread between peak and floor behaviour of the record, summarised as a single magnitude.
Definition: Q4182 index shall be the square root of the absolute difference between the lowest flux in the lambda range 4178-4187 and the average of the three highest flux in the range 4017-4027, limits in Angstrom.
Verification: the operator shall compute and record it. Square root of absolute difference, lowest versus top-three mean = 1.24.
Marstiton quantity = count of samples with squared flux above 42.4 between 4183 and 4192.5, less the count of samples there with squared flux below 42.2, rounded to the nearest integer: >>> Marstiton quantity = -2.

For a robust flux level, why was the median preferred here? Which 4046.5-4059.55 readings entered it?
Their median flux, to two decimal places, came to 6.55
